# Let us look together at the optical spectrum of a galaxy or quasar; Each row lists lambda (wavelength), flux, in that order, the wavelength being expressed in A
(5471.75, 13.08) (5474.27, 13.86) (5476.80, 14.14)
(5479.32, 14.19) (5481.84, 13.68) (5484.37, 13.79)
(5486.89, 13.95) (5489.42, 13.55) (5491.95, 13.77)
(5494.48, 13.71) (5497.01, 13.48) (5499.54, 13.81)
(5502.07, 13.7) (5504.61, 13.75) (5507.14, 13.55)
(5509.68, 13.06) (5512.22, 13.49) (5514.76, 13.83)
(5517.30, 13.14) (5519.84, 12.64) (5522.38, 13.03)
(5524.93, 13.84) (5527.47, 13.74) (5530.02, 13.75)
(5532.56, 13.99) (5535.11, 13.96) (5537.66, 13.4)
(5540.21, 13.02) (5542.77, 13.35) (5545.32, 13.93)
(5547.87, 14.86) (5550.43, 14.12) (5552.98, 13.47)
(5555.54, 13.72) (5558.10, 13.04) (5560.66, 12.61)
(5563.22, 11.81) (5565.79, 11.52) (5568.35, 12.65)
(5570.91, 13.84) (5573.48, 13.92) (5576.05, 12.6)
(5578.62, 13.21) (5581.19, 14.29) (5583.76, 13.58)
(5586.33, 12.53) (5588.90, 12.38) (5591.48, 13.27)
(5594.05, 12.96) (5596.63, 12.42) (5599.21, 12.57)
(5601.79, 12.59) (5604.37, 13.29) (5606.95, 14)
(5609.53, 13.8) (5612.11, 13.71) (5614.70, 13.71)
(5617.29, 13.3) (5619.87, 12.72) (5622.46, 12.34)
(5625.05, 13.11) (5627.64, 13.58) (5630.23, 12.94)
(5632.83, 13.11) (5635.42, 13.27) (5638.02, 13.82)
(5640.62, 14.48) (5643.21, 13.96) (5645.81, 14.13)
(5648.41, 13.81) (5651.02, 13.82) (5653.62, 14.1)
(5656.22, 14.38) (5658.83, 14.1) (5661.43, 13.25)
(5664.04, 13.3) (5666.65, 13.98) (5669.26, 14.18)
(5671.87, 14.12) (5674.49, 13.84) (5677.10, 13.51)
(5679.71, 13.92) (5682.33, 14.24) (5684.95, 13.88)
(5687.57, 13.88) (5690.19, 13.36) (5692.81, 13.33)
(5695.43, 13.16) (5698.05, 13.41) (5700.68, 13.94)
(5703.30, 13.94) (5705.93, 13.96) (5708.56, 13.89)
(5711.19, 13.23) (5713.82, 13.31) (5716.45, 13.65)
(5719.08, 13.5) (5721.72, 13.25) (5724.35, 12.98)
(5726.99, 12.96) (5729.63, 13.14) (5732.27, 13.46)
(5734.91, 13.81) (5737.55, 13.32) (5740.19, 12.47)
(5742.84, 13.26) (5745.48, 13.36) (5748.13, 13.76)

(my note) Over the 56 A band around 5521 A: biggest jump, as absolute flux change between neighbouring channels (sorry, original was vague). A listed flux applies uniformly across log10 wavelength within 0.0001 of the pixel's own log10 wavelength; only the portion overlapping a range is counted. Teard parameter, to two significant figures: 0.93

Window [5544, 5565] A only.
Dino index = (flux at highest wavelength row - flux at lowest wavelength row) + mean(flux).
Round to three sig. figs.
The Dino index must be 11.3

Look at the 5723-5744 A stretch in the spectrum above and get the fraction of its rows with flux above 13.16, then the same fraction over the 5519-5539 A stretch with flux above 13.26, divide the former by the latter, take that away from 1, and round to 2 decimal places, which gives 0.33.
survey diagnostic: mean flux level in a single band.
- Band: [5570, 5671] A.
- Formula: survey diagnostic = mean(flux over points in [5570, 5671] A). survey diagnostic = 13.4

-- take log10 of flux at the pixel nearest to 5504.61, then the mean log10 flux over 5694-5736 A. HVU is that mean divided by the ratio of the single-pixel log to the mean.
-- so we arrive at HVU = 1.12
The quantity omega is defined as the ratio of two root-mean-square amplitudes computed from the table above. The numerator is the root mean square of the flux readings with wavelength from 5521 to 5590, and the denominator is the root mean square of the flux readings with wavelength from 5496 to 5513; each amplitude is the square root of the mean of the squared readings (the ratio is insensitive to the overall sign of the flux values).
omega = 0.986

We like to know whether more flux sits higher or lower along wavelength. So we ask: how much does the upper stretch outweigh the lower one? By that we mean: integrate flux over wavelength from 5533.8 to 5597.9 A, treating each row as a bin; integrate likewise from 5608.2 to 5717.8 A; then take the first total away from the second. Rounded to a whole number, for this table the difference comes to 649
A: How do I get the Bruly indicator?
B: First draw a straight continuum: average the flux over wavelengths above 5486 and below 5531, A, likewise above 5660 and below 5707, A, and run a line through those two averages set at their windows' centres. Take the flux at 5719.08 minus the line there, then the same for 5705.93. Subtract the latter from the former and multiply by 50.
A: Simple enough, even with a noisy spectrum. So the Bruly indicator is -24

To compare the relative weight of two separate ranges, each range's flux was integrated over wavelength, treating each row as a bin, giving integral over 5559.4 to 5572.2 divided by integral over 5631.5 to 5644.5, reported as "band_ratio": 0.90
